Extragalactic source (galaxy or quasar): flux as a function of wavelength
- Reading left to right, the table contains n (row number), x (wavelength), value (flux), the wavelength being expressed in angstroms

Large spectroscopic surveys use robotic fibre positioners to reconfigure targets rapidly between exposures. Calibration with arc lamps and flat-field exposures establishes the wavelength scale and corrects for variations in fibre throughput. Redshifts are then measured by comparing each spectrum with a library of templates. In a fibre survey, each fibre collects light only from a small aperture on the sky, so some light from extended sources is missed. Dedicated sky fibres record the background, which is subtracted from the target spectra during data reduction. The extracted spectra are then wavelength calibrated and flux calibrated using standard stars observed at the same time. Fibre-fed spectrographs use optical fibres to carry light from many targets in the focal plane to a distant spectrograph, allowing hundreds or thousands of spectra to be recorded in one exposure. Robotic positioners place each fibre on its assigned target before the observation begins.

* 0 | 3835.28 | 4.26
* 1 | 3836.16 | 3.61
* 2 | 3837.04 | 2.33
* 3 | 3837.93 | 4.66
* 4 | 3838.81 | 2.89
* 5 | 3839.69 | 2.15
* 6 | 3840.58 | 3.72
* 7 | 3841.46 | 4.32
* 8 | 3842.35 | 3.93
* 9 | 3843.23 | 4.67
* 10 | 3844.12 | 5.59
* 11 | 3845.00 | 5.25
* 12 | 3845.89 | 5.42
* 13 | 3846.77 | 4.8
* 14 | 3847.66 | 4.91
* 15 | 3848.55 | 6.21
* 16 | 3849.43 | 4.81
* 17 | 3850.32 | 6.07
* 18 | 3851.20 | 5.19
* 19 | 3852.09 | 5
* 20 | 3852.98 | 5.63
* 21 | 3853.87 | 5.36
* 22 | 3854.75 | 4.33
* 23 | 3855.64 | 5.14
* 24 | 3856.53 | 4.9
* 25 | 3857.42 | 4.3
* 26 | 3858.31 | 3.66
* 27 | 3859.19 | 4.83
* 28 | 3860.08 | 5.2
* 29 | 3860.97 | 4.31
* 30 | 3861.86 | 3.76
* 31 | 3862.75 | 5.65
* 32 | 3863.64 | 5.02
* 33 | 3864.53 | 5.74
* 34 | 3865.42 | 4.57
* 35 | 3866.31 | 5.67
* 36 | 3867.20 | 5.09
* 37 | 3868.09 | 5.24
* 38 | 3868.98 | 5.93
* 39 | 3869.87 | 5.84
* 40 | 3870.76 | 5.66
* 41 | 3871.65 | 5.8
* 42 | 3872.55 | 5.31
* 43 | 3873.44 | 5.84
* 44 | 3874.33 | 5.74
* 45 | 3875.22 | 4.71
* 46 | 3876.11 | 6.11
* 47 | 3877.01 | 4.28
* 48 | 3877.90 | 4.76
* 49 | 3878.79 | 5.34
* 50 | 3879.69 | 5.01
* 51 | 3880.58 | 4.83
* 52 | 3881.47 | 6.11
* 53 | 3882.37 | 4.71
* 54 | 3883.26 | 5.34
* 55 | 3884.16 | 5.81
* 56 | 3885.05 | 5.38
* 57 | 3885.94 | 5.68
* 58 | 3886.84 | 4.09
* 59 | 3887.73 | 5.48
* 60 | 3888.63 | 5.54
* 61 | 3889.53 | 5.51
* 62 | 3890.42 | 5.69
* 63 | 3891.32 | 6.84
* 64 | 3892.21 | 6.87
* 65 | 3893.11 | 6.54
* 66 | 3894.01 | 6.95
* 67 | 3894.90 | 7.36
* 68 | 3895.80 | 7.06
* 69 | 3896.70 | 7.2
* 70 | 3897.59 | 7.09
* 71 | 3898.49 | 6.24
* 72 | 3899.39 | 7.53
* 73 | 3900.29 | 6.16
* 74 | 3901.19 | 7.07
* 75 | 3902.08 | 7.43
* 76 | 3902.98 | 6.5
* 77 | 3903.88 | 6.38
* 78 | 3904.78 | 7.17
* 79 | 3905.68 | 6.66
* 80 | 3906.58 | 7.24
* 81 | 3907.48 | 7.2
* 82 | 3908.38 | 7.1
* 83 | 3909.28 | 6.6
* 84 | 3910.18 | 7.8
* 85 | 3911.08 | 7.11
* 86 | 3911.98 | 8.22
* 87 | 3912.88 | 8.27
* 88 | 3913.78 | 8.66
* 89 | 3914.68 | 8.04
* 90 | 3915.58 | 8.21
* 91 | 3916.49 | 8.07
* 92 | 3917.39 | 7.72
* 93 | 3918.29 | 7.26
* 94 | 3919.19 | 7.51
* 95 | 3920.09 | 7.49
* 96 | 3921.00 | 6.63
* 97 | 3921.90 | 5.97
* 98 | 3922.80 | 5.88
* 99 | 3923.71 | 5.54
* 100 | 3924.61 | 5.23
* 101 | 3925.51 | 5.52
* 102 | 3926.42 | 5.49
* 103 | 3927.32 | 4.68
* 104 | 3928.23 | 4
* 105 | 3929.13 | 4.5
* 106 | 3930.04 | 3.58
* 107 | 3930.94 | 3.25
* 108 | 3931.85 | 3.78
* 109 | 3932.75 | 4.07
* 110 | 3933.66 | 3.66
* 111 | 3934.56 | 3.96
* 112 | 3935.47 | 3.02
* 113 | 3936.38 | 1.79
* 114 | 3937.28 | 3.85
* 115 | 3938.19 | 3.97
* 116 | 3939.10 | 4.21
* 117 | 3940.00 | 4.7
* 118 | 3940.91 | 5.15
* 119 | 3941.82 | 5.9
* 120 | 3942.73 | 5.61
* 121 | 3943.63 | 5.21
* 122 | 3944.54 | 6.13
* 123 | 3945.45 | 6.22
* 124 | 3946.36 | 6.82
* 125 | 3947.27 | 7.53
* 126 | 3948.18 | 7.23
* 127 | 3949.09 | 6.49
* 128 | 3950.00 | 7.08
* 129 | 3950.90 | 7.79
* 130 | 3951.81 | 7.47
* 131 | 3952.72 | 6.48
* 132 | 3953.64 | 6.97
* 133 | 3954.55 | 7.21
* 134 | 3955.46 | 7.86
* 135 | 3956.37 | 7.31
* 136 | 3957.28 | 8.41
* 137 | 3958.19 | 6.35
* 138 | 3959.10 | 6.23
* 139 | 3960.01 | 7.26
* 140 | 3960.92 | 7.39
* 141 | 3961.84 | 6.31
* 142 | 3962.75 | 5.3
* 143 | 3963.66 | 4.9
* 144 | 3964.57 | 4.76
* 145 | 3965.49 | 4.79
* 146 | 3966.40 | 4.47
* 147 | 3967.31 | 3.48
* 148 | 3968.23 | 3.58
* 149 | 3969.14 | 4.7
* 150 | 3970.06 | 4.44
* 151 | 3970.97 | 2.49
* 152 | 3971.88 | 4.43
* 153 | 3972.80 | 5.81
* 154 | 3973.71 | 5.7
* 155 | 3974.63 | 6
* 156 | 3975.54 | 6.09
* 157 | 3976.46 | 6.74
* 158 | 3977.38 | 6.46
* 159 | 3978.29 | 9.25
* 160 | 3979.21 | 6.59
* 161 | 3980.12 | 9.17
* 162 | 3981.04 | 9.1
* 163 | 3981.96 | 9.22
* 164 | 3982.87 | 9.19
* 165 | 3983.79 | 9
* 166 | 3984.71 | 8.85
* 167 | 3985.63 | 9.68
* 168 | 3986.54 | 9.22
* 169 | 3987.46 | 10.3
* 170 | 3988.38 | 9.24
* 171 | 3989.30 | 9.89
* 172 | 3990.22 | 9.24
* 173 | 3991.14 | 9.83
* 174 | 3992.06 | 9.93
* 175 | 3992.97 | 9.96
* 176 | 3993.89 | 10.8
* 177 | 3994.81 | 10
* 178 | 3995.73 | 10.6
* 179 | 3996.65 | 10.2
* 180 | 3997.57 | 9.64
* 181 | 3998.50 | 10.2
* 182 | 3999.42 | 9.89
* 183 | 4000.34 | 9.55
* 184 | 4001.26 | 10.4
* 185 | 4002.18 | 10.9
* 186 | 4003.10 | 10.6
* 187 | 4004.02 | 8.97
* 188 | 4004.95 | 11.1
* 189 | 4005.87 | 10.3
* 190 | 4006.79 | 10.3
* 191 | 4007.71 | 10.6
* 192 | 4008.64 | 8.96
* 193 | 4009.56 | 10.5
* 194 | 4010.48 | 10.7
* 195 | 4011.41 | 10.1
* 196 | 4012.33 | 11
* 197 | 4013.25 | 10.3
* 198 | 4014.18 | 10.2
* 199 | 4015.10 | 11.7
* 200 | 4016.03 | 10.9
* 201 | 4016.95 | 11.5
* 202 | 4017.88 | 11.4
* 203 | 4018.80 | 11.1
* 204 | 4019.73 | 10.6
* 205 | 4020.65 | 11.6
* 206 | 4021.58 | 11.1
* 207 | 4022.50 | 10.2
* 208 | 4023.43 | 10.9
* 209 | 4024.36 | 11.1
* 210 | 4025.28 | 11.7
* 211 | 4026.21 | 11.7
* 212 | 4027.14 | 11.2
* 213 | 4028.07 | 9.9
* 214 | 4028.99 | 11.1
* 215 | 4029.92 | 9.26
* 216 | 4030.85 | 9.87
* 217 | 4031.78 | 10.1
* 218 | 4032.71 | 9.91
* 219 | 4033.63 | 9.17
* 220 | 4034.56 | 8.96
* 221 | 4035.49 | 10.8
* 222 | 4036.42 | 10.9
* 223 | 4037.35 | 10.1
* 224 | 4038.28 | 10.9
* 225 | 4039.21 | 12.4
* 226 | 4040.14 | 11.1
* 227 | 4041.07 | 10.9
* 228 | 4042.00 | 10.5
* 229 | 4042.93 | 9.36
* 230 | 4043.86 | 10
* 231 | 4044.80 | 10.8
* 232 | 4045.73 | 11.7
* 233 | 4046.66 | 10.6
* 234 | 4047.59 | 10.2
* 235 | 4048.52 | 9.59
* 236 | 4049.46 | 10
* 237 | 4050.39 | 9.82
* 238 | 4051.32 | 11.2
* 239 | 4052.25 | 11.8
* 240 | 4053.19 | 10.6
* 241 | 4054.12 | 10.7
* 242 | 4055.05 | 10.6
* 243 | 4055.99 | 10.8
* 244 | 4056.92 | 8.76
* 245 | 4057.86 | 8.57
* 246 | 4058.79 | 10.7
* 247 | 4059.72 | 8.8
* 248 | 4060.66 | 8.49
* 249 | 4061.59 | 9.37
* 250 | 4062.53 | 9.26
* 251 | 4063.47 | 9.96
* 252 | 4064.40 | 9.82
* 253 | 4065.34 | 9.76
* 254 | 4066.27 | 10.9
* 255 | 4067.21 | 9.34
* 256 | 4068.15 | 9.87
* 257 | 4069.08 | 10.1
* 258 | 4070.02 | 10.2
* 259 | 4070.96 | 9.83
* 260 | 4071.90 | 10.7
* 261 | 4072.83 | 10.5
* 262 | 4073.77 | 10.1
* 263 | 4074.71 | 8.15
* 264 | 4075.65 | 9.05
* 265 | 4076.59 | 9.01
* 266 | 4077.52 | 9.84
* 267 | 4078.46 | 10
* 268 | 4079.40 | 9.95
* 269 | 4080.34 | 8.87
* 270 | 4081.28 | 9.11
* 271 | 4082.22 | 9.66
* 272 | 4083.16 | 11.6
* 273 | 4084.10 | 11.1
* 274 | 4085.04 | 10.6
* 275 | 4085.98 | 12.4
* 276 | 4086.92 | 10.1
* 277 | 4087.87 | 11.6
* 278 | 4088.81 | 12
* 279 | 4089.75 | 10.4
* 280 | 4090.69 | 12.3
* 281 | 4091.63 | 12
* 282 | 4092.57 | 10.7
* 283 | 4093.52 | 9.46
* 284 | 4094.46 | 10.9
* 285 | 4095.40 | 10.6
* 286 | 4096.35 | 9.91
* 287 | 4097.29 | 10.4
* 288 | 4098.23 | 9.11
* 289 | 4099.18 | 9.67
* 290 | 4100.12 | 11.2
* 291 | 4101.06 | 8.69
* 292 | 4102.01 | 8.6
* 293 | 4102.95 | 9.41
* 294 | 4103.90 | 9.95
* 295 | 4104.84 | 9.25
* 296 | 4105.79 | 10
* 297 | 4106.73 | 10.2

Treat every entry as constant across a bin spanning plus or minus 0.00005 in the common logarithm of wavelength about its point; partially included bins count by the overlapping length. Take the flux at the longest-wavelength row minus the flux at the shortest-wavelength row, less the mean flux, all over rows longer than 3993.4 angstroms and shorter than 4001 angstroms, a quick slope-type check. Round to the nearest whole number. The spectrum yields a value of -11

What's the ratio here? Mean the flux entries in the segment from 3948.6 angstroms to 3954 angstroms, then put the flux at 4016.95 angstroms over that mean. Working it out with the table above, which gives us 1.6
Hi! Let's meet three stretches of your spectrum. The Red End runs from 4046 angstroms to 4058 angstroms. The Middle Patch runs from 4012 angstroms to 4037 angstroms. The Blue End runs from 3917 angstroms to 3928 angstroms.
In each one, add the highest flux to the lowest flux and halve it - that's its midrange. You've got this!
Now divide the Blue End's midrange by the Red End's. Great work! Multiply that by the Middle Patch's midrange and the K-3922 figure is 6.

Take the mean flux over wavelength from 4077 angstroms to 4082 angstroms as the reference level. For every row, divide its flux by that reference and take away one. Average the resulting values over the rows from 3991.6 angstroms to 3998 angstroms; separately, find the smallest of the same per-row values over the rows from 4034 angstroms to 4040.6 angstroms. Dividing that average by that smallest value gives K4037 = -1.0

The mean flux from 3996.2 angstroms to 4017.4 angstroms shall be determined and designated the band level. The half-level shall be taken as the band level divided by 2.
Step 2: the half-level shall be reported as 5.18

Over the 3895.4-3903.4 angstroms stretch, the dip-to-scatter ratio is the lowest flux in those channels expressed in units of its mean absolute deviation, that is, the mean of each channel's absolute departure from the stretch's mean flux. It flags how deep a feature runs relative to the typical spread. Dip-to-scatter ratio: 15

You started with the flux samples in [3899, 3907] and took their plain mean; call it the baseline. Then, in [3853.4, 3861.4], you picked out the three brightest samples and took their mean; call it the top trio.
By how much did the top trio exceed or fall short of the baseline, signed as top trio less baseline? -1.7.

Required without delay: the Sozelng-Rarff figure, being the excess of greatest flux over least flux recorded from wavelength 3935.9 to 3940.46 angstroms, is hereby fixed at 2.9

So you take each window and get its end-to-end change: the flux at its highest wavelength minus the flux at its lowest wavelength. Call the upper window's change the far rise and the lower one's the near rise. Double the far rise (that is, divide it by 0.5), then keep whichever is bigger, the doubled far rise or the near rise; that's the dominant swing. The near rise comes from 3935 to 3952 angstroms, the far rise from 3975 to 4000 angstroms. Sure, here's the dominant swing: 7.6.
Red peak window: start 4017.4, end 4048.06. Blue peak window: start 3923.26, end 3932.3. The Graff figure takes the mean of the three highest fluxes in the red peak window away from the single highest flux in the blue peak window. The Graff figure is -6.4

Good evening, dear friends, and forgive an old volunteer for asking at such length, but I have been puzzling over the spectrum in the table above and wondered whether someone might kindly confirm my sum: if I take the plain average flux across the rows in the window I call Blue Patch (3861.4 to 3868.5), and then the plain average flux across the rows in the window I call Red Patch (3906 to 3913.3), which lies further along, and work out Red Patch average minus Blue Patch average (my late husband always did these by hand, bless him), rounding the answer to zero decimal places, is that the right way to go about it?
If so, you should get 2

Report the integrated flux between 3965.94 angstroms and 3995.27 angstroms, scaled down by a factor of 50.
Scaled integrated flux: 4.5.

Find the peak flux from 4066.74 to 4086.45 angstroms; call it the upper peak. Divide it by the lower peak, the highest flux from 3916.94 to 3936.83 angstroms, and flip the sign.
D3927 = -1.61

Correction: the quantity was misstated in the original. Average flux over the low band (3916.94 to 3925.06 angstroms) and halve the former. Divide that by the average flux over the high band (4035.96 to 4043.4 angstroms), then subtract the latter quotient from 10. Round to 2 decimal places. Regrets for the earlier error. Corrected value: 9.69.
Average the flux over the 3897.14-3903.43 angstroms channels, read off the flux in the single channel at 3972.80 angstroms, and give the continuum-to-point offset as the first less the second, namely 1.1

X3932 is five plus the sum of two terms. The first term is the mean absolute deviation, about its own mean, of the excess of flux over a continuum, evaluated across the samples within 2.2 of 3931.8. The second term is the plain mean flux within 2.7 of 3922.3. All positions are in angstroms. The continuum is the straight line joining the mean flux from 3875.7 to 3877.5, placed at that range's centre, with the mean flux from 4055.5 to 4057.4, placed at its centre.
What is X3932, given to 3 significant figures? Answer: 11.3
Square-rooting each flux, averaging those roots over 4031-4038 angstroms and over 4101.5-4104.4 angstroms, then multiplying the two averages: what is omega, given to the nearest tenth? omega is 9.6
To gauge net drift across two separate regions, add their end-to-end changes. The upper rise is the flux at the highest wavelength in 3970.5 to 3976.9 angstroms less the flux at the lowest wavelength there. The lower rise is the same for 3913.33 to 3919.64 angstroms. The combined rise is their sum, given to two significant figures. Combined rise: 3.1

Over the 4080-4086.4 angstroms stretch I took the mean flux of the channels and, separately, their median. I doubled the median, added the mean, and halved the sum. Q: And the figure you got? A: 16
